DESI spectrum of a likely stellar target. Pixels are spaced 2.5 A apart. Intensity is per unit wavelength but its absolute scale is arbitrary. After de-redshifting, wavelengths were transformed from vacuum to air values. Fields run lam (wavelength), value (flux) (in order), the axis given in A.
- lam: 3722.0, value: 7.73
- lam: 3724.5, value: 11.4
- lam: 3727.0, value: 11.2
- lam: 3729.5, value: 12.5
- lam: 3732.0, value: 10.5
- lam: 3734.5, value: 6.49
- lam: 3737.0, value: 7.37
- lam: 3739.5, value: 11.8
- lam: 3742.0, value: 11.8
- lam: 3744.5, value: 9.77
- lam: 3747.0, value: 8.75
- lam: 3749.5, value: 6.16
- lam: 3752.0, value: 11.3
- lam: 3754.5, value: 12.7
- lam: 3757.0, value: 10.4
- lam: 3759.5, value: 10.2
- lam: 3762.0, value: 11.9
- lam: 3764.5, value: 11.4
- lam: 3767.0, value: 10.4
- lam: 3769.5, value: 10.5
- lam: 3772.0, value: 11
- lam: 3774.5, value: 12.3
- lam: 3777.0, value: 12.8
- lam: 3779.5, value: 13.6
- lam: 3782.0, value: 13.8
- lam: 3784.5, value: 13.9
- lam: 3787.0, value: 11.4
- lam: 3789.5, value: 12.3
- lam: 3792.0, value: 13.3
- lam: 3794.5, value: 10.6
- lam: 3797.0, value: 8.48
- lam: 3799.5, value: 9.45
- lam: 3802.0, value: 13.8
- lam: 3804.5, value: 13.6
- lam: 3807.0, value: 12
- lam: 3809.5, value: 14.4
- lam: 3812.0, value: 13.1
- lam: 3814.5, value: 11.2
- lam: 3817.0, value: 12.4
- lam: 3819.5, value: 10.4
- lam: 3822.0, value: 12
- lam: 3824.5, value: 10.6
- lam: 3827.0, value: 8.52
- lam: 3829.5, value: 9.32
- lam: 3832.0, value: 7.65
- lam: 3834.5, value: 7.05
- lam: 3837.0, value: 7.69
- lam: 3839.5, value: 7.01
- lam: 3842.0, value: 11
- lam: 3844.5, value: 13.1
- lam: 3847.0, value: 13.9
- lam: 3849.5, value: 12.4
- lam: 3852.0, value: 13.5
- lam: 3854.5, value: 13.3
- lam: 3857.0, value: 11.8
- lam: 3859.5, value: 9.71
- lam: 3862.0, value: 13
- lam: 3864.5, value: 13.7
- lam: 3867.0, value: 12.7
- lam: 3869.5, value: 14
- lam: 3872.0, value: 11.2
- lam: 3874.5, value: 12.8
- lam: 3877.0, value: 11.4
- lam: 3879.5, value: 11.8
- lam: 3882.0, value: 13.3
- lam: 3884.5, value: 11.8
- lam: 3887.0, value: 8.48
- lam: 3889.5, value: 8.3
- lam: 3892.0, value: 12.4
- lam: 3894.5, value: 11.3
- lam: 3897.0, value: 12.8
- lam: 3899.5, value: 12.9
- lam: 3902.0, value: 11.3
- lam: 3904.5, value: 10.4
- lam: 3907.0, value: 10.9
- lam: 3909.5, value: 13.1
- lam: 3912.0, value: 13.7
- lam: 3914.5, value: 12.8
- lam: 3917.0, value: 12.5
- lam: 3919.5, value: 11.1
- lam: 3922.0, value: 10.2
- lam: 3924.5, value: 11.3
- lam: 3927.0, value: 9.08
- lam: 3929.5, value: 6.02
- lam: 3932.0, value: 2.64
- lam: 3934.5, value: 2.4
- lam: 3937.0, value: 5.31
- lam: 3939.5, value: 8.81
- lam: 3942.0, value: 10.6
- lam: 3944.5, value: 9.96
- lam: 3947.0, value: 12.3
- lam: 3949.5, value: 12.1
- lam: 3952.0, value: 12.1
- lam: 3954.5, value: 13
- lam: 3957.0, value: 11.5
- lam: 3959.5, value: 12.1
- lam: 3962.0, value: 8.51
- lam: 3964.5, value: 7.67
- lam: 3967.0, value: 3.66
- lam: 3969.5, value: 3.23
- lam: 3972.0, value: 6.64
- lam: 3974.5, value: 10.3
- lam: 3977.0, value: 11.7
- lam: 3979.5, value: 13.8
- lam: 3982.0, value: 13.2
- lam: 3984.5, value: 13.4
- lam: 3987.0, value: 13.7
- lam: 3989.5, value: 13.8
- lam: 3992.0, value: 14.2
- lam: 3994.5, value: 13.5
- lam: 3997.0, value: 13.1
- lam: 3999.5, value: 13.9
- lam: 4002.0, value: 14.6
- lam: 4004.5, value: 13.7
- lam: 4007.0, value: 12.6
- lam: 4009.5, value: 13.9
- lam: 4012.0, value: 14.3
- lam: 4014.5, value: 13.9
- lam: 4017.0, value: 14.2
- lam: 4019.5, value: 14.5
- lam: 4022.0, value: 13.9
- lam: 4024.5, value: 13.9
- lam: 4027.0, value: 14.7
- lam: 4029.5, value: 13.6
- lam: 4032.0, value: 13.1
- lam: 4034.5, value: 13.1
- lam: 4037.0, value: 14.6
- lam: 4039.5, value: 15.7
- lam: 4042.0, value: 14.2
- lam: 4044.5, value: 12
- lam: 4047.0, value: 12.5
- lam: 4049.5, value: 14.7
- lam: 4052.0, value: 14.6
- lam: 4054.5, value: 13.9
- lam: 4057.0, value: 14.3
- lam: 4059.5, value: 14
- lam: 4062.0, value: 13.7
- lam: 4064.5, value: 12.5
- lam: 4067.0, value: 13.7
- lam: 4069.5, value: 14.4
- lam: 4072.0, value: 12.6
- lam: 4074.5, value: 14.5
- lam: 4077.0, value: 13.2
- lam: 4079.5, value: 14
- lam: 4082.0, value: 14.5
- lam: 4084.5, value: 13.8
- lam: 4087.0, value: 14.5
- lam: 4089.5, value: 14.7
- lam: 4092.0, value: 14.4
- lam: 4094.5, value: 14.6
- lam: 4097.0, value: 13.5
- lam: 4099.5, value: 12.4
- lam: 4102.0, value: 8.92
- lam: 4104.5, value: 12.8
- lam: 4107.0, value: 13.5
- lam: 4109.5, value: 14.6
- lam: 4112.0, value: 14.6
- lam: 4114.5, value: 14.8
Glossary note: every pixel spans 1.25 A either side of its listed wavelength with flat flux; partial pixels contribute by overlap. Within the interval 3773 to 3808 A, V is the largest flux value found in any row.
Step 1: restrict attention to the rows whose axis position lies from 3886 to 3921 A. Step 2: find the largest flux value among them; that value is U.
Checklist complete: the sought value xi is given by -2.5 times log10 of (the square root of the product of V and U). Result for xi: -2.85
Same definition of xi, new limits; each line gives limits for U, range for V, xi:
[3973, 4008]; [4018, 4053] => -2.95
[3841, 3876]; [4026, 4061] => -2.93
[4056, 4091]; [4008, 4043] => -2.95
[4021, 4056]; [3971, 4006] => -2.95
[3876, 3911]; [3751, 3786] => -2.83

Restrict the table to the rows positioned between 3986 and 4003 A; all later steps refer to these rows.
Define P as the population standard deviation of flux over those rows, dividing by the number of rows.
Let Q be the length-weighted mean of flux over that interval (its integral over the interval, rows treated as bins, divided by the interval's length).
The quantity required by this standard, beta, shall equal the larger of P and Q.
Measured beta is 14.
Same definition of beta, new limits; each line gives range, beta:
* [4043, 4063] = 14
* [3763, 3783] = 12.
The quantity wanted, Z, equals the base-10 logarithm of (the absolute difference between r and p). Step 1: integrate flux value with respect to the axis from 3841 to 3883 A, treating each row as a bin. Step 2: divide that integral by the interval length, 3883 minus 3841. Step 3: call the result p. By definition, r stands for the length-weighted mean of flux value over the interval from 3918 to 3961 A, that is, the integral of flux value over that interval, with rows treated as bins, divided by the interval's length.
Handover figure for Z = 0.49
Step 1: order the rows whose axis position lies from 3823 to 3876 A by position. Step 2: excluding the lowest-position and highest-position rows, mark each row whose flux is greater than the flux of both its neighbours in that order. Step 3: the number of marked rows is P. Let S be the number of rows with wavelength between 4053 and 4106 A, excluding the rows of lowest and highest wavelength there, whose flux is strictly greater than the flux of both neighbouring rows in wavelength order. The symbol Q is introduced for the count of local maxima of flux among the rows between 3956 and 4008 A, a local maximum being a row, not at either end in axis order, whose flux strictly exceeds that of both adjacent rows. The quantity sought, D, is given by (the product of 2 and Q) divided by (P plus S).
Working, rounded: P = 6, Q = 4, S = 6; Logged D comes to 0.67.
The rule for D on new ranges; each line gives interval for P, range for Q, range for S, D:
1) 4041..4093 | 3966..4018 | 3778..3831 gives 0.67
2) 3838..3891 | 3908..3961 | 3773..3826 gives 0.83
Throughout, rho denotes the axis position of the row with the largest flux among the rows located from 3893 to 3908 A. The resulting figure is 3899.5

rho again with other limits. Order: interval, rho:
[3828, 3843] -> 3842.0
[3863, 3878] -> 3869.5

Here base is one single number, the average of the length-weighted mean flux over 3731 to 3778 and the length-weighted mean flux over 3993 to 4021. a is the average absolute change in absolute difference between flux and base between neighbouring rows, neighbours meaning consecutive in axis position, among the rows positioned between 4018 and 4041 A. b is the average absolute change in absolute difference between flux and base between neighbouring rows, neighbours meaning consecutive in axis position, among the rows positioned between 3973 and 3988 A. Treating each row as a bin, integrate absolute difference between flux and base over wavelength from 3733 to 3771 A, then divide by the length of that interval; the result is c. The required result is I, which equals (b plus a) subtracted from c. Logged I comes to 0.7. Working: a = 0.70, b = 0.8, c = 2.12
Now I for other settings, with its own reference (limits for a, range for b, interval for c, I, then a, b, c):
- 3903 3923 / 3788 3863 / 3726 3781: 0.0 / 0.58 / 1.2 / 1.74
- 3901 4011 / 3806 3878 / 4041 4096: -0.6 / 1.25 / 1.1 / 1.77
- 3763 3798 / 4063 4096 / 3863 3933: 0.1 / 0.71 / 0.9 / 1.68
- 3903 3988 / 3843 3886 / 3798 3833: -0.6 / 1.41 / 0.9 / 1.75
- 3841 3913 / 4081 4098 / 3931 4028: 1.2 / 0.88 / 0.5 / 2.61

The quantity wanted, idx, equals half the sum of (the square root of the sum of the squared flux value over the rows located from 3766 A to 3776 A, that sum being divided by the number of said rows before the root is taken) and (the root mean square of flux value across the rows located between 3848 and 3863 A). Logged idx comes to 11.7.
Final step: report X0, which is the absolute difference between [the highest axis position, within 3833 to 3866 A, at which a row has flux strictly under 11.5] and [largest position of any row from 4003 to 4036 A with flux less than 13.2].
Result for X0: 175.0 A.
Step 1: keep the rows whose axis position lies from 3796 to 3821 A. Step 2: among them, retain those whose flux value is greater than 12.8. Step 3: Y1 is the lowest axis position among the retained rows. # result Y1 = 3802.0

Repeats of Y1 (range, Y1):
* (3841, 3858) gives 3844.5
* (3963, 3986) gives 3979.5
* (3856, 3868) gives 3862.0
